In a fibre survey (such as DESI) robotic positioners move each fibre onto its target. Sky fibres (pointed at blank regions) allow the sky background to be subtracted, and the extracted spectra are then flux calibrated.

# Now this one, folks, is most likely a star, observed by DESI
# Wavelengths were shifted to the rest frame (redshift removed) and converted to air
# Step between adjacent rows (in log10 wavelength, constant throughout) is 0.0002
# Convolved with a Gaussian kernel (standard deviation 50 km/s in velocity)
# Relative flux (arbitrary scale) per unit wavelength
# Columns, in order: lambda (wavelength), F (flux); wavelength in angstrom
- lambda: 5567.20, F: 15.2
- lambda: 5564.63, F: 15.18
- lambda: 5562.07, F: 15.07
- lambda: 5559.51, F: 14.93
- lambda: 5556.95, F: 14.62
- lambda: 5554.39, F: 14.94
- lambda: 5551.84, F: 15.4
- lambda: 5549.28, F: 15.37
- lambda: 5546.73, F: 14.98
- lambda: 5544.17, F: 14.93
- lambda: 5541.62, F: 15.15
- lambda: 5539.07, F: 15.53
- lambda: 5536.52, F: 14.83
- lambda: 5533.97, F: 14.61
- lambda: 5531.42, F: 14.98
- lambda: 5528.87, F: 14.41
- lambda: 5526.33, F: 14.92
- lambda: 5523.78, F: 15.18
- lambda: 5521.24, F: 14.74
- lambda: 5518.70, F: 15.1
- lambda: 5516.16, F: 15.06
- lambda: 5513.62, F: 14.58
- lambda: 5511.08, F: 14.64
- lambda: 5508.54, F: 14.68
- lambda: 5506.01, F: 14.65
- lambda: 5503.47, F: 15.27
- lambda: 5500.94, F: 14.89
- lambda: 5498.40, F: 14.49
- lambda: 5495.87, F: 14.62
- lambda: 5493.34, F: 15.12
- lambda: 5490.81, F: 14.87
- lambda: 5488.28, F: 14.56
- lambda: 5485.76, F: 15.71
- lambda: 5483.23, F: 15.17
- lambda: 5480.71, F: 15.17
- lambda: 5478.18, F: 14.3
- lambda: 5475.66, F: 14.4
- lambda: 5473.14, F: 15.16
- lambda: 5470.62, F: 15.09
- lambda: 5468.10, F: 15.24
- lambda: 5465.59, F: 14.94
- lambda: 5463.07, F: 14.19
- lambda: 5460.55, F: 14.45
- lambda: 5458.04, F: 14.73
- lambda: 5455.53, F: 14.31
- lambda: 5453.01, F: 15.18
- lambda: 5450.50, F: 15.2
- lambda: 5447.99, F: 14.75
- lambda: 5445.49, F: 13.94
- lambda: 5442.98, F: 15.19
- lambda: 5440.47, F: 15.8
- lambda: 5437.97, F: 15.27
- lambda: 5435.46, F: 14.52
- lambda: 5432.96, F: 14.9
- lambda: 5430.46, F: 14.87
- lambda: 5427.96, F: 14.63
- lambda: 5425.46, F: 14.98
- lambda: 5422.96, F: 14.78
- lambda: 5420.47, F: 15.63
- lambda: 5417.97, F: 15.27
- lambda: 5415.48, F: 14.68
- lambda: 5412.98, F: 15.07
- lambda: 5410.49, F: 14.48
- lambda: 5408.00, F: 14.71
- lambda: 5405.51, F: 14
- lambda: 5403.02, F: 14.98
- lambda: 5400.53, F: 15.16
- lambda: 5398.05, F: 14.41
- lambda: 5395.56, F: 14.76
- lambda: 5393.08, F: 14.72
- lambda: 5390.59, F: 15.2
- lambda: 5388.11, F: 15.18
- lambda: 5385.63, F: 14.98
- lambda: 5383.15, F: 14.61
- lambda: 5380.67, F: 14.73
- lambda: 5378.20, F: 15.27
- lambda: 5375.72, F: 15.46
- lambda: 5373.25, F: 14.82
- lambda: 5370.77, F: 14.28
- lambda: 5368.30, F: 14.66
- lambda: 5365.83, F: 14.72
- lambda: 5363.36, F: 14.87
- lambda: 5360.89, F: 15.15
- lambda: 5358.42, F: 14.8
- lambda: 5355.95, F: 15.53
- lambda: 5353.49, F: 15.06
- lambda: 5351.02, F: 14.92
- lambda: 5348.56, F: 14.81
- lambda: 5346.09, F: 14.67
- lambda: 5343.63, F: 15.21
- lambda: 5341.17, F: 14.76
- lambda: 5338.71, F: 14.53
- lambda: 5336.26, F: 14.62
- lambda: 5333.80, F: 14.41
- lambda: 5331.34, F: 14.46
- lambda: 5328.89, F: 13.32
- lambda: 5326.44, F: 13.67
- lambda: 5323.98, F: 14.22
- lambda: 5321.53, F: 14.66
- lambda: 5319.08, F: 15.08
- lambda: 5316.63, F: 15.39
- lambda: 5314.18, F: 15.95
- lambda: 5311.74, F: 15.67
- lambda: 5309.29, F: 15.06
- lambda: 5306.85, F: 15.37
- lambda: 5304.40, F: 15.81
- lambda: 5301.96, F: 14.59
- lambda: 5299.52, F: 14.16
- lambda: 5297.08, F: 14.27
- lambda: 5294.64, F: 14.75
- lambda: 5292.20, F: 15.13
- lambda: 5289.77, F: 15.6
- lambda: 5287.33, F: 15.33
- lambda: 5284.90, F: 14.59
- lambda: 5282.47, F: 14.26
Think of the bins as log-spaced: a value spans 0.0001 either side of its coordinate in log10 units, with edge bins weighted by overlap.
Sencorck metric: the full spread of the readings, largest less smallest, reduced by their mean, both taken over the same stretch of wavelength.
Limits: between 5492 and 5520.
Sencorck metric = -14.0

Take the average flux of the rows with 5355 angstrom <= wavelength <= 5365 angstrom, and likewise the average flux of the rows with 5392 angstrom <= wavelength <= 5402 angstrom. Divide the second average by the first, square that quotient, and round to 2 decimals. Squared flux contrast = 0.96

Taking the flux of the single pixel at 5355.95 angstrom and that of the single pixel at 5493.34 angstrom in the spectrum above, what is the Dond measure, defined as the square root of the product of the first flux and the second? 15.3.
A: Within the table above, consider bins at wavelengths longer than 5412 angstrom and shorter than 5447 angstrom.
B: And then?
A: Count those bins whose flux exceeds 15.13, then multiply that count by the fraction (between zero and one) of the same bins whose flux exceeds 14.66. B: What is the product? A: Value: 3.9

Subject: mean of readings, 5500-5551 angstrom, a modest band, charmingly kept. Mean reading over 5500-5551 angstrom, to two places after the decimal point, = 14.93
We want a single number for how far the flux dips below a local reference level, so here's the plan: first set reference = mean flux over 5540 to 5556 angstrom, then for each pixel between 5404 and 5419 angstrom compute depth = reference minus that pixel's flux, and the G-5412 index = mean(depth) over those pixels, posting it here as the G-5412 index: 0.43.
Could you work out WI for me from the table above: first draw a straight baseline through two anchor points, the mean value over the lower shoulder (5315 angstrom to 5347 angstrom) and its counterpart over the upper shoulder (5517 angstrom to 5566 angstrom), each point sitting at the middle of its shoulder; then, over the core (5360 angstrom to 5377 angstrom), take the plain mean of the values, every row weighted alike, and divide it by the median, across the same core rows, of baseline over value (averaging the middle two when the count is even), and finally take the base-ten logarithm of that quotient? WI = 1.18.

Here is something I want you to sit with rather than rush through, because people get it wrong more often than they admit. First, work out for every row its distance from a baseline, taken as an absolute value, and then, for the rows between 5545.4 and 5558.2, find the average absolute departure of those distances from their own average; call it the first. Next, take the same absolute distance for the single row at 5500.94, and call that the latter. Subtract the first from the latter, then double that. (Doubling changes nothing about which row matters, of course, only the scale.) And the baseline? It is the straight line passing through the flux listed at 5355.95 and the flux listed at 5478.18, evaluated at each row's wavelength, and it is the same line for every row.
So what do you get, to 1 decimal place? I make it 1.1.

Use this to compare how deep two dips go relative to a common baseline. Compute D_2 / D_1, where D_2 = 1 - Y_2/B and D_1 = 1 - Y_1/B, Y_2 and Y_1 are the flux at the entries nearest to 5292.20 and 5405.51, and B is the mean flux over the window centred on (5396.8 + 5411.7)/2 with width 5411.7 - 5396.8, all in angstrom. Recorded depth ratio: -1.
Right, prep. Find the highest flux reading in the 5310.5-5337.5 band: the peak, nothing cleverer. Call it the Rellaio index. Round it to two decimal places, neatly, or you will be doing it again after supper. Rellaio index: 15.95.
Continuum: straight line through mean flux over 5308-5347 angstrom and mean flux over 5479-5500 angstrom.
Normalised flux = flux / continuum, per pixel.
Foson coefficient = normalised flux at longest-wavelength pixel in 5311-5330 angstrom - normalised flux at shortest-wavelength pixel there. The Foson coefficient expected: -0.161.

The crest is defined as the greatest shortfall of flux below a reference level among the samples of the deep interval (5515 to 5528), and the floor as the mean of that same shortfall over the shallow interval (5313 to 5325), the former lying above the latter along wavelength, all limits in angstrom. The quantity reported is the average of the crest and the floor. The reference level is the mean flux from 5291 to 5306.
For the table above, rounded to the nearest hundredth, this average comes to -0.11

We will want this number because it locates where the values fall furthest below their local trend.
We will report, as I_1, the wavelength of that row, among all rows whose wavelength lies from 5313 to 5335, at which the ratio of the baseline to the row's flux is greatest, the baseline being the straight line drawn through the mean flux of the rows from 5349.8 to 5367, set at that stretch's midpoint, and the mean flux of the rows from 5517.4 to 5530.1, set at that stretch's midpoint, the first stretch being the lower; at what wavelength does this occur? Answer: 5328.89 angstrom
